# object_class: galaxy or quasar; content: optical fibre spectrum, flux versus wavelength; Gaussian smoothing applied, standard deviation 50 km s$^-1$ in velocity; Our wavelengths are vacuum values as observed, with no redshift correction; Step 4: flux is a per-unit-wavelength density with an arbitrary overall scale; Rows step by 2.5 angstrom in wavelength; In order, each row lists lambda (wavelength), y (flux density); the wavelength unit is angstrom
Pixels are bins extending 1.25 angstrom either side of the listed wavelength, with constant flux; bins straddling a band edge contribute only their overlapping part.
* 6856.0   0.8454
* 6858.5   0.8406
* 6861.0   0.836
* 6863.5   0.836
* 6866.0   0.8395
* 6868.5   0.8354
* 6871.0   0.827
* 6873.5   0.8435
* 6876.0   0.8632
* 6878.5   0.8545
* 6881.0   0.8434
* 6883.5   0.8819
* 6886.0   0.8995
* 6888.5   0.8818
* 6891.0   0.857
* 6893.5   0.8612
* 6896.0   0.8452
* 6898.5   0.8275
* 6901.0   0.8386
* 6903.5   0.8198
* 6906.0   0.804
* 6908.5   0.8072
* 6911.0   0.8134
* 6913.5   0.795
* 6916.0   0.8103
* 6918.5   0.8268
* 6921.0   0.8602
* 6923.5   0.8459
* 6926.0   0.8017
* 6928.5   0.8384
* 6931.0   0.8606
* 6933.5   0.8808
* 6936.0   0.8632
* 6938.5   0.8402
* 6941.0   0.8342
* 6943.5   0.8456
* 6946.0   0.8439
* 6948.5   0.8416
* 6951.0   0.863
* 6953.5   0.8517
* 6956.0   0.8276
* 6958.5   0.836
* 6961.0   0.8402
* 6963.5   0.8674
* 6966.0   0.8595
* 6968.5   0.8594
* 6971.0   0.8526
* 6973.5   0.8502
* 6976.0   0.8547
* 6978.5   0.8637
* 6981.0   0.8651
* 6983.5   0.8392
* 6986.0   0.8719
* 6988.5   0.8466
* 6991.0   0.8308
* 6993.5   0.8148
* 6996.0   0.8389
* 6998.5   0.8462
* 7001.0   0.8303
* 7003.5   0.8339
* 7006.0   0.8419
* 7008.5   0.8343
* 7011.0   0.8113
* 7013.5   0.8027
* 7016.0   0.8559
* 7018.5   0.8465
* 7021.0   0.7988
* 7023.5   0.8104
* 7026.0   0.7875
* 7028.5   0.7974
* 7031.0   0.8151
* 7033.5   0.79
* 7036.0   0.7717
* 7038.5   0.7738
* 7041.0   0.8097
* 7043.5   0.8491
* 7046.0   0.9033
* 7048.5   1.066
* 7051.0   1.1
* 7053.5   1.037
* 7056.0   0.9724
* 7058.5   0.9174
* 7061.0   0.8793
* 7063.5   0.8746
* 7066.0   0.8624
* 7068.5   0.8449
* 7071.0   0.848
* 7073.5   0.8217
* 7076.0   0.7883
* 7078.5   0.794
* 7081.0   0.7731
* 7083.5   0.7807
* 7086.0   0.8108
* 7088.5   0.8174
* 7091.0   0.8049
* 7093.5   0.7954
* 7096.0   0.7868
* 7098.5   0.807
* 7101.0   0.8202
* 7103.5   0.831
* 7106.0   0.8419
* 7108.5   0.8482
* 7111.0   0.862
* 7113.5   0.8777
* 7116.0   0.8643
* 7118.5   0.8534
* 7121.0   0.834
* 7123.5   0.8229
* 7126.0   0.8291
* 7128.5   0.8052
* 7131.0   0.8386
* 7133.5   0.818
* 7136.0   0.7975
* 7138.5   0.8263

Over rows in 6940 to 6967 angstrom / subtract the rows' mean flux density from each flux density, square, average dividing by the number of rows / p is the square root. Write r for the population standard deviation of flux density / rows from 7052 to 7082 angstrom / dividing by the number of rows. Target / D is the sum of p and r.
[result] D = 0.086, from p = 0.012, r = 0.074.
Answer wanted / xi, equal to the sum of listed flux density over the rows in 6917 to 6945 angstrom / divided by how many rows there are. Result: 0.845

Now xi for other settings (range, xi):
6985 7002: 0.840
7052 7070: 0.913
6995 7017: 0.833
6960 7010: 0.847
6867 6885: 0.850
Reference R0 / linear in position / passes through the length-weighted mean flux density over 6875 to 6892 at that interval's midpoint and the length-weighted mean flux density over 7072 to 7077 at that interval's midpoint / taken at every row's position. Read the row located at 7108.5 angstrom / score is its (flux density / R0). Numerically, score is 1.06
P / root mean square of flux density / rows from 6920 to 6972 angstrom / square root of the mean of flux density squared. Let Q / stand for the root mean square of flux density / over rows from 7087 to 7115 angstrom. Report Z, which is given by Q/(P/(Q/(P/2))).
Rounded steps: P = 0.848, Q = 0.827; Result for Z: 1.9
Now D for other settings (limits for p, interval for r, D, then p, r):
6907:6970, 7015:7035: 0.046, 0.022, 0.024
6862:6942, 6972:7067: 0.098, 0.025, 0.073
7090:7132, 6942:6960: 0.035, 0.025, 0.010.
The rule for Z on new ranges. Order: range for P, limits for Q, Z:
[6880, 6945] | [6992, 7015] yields 1.9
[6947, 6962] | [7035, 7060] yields 2.4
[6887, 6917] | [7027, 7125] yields 2.1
